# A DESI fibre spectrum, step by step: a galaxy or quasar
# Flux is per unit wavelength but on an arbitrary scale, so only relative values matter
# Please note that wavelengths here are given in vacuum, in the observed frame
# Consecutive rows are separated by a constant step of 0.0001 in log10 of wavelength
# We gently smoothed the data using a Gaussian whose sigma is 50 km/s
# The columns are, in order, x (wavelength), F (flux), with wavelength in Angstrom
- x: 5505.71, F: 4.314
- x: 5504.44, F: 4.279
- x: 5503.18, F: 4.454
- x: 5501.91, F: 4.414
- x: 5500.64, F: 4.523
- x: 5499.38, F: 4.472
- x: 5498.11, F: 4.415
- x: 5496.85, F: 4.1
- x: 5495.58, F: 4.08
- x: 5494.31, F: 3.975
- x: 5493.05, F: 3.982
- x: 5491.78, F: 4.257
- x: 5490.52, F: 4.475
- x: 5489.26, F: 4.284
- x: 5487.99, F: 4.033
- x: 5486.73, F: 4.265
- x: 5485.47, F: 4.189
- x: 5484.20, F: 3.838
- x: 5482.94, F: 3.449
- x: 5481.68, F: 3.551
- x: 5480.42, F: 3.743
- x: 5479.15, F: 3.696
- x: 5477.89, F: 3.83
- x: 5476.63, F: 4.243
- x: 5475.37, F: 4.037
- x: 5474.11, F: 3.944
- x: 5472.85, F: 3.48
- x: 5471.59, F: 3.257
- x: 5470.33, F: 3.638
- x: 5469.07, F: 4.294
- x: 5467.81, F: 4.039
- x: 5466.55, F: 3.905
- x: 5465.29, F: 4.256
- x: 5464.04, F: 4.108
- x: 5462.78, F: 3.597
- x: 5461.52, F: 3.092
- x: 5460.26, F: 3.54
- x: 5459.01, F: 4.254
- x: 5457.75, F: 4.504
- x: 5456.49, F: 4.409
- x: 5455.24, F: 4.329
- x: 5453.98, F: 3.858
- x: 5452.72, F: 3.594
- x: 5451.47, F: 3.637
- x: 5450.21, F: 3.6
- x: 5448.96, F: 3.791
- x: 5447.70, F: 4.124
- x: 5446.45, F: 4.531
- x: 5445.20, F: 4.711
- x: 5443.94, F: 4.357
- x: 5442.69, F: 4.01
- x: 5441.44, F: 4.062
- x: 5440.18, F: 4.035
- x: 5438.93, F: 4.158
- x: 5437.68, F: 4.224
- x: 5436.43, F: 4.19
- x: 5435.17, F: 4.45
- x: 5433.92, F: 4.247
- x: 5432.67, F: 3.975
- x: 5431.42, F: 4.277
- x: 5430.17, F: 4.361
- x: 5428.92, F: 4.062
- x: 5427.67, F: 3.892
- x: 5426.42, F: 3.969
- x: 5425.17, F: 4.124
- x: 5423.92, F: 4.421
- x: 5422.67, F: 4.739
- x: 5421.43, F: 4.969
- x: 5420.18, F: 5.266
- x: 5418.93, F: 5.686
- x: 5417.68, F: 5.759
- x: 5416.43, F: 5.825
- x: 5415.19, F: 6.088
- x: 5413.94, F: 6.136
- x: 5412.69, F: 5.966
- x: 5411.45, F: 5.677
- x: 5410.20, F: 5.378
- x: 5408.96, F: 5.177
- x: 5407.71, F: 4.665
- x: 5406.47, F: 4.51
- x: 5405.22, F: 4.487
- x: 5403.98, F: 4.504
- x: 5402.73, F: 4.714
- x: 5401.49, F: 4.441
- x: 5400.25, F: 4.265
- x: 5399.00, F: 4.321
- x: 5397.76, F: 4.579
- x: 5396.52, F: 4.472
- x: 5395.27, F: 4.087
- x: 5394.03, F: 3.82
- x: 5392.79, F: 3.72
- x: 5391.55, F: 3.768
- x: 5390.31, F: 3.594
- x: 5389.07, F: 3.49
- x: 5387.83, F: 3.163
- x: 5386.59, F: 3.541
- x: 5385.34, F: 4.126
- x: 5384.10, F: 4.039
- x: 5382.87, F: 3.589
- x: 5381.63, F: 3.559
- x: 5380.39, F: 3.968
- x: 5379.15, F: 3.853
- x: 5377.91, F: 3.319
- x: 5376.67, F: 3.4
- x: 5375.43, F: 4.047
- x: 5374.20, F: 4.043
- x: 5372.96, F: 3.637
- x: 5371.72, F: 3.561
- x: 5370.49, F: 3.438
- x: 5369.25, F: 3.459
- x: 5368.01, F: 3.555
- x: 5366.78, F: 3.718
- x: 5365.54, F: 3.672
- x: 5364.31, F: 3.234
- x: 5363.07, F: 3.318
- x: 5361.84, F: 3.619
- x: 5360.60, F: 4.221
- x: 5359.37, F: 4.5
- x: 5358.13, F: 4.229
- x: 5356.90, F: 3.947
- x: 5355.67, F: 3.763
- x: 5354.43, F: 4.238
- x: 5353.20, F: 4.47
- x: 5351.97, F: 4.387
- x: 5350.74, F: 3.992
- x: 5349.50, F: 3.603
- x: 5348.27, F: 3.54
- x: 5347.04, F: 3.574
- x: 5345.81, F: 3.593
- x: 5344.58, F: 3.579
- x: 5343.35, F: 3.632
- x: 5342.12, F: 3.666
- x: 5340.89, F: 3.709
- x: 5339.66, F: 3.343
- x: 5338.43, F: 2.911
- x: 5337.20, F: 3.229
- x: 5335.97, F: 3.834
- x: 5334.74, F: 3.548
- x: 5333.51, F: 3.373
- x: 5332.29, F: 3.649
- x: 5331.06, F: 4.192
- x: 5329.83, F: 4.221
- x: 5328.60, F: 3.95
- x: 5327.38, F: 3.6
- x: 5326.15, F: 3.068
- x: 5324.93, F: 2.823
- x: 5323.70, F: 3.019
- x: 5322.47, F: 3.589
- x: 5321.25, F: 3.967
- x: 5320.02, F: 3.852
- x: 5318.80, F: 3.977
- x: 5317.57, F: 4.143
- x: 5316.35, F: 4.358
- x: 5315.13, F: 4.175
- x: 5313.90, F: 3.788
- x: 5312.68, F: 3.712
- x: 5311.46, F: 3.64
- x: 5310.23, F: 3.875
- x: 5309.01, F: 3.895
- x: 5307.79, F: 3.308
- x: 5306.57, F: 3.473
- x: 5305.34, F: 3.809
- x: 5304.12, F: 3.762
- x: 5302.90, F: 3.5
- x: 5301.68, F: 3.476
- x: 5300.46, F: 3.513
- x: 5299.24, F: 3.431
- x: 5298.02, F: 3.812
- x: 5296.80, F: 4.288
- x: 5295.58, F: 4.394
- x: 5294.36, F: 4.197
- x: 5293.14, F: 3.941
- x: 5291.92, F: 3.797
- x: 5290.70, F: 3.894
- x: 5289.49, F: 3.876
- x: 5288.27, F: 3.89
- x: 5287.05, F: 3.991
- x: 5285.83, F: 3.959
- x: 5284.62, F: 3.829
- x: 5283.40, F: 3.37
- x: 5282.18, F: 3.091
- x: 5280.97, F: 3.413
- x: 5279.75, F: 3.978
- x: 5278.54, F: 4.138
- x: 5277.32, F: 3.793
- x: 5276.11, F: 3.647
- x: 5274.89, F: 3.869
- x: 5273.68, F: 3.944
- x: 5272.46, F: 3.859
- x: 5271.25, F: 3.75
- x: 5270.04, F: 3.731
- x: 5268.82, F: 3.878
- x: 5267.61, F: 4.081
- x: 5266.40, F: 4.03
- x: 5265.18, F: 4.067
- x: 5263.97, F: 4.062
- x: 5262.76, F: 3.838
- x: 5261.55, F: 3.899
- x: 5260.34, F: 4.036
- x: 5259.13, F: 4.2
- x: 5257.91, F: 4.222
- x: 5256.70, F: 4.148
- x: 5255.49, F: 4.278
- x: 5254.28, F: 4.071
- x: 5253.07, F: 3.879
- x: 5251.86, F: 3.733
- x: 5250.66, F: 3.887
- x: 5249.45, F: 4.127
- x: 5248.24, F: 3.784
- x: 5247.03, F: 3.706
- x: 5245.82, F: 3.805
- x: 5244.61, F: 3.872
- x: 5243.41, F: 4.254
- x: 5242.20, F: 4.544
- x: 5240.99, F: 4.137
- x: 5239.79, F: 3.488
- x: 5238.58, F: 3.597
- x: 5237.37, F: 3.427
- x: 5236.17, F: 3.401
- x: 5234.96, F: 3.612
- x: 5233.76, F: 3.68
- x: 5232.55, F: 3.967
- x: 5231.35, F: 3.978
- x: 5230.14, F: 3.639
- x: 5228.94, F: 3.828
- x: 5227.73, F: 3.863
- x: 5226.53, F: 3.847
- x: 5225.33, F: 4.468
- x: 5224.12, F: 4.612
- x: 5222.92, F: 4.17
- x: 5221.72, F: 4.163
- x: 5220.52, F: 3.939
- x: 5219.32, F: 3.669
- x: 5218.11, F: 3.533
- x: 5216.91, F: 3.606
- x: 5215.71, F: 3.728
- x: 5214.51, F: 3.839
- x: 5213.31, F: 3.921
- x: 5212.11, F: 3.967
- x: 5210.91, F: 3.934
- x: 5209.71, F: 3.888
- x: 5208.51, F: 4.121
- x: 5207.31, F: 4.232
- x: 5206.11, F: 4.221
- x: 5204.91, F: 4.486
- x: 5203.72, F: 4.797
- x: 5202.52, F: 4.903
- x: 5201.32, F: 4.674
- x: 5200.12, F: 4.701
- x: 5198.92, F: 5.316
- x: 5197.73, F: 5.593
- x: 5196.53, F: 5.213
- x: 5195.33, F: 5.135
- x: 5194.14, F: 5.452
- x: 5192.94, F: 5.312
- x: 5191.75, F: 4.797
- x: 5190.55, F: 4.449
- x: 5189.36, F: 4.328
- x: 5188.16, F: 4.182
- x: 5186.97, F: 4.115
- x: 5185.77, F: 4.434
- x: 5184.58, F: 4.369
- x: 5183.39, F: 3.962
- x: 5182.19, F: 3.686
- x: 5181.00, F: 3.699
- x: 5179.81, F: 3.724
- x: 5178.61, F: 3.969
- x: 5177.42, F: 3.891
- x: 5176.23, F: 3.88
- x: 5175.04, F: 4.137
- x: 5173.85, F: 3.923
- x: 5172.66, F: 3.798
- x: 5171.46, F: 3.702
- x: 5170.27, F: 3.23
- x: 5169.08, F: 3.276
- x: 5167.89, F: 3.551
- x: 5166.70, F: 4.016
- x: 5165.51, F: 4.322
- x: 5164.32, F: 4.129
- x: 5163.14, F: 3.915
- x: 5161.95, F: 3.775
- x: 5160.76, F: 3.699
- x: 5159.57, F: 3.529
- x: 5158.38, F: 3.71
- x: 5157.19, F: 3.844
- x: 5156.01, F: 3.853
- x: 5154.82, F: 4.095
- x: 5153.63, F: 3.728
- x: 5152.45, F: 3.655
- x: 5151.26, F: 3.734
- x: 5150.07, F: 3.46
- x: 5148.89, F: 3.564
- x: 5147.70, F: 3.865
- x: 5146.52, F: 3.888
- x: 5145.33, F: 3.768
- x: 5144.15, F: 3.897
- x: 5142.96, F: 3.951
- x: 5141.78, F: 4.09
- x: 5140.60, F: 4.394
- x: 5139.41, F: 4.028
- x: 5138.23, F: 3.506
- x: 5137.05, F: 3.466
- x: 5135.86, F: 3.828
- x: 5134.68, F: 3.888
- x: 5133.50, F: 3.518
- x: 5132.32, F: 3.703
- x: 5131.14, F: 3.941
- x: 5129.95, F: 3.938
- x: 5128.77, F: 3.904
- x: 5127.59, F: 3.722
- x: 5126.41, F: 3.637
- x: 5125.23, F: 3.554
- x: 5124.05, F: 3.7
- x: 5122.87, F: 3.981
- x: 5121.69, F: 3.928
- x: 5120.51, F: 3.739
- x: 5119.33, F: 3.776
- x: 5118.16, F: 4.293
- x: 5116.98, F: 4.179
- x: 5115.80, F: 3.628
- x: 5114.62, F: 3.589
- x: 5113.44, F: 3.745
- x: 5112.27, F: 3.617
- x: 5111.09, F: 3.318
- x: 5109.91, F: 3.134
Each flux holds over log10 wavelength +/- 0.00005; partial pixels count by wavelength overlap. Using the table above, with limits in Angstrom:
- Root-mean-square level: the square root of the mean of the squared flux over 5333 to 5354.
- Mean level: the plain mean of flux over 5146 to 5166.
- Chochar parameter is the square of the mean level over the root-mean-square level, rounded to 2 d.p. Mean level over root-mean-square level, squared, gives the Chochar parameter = 1.08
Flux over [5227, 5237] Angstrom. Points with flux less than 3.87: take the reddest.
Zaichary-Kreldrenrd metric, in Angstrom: 5236.17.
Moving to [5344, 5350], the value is 5349.50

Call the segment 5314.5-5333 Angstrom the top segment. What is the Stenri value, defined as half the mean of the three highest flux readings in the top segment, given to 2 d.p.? 2.13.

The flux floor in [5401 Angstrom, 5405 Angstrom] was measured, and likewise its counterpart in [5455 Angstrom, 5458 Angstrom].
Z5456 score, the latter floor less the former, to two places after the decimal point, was -0.11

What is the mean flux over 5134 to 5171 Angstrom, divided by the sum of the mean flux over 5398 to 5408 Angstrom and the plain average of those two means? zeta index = 0.44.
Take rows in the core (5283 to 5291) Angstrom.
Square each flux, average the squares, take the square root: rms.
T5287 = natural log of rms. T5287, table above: 1.34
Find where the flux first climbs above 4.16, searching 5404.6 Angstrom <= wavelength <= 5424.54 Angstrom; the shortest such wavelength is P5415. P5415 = 5405.22 Angstrom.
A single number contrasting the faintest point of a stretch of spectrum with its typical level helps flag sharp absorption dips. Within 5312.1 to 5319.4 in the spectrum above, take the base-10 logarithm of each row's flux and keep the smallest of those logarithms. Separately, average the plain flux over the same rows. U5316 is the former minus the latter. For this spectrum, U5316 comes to -3.46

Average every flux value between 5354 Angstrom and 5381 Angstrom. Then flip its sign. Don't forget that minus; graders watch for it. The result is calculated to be -3.8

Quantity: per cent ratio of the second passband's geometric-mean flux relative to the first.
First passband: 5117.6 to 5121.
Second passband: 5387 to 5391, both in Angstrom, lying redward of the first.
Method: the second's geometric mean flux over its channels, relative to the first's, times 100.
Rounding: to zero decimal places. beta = 87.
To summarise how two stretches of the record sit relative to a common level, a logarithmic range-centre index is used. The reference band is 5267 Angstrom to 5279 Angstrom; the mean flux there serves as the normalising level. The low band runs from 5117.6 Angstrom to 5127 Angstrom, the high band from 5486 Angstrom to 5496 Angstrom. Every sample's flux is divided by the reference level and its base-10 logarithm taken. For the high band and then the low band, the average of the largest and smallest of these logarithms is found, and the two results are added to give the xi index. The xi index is 0.042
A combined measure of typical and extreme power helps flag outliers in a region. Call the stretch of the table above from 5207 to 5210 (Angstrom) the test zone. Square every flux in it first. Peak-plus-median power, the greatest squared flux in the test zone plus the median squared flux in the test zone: 34.9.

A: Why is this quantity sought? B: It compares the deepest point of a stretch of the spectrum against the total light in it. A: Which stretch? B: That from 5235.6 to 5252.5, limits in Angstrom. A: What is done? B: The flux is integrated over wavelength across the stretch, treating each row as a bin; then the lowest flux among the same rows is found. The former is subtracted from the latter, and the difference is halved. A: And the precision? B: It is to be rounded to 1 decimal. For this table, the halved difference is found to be -30.8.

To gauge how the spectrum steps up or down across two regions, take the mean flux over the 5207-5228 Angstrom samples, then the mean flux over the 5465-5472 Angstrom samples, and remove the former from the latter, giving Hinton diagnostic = -0.07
